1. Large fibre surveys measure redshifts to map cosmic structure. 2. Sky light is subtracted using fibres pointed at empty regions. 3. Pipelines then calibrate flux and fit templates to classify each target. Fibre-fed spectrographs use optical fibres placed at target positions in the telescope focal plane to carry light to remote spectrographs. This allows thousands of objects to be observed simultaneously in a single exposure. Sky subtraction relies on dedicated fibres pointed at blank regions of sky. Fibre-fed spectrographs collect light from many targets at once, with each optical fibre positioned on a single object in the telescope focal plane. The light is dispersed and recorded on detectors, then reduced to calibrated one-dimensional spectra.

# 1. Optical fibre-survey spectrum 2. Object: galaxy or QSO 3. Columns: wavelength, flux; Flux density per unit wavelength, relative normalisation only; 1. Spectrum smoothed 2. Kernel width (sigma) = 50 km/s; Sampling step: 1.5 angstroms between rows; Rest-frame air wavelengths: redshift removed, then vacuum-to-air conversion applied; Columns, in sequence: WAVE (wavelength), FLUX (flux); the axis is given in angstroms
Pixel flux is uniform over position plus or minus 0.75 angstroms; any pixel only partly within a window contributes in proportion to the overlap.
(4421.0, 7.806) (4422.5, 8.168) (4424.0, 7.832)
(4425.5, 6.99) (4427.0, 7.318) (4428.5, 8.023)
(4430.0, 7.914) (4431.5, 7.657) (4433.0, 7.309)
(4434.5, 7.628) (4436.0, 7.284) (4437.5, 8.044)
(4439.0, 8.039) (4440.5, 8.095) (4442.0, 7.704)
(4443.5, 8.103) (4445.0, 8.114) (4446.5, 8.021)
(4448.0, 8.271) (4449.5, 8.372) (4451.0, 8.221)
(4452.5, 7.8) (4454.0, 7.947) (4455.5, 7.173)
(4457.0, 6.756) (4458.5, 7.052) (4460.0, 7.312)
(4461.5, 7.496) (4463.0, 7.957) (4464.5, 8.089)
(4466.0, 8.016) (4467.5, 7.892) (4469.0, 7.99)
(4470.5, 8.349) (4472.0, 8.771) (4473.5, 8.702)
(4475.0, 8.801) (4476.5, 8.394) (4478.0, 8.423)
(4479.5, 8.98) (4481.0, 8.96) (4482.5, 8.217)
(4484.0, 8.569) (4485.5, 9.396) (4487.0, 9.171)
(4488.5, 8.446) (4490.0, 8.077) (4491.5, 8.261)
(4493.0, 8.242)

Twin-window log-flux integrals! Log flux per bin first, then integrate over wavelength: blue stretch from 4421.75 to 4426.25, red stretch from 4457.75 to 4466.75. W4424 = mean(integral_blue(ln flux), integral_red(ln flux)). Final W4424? 13.7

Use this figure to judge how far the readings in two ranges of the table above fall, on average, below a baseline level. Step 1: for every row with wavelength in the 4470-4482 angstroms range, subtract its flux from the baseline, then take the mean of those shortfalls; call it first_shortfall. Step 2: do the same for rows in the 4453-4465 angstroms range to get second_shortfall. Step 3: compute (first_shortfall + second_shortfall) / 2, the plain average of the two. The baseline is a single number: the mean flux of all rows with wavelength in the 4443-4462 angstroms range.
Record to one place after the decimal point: -0.3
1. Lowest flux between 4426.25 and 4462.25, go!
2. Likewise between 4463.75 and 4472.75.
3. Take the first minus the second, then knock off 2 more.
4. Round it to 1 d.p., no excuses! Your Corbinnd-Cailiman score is -3.1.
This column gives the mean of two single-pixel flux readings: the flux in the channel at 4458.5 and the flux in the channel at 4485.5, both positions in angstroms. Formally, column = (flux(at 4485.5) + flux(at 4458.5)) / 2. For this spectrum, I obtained 8.2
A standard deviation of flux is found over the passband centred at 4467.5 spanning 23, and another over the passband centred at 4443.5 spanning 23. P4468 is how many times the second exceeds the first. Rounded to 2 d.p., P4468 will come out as 0.53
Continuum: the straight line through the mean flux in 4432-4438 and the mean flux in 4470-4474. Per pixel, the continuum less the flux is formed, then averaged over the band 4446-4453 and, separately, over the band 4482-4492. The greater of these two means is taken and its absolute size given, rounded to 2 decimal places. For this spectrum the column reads 0.44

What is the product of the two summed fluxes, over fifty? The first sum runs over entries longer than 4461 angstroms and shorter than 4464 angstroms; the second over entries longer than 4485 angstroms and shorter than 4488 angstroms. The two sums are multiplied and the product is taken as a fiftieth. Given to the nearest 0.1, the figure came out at 5.7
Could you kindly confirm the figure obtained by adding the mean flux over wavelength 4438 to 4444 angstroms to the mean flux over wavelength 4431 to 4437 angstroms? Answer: 15.5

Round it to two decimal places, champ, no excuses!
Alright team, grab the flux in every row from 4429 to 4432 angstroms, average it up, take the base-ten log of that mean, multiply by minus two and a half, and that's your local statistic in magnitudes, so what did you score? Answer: -2.23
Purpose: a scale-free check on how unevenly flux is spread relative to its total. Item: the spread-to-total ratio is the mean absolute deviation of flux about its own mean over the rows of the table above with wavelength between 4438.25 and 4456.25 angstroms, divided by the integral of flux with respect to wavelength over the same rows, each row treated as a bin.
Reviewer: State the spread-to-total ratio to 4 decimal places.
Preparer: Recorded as 0.0015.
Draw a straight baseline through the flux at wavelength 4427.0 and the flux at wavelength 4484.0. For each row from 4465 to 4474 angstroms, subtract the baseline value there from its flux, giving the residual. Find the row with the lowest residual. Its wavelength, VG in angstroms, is 4467.5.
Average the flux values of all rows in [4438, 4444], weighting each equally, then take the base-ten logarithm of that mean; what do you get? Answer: 0.902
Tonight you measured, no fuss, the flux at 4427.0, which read 7.318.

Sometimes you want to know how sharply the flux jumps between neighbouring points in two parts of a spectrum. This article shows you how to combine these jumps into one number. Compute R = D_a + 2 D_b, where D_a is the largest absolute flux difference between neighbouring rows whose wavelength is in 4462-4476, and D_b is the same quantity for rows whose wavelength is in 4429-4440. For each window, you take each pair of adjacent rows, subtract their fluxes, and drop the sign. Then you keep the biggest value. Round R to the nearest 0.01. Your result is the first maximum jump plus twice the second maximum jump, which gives 1.94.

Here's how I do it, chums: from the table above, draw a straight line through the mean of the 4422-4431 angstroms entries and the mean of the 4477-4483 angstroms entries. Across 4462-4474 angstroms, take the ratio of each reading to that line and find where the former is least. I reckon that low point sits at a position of 4467.5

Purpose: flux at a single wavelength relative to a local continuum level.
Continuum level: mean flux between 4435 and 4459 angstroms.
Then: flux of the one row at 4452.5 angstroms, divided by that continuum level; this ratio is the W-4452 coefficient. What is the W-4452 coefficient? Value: 1.00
